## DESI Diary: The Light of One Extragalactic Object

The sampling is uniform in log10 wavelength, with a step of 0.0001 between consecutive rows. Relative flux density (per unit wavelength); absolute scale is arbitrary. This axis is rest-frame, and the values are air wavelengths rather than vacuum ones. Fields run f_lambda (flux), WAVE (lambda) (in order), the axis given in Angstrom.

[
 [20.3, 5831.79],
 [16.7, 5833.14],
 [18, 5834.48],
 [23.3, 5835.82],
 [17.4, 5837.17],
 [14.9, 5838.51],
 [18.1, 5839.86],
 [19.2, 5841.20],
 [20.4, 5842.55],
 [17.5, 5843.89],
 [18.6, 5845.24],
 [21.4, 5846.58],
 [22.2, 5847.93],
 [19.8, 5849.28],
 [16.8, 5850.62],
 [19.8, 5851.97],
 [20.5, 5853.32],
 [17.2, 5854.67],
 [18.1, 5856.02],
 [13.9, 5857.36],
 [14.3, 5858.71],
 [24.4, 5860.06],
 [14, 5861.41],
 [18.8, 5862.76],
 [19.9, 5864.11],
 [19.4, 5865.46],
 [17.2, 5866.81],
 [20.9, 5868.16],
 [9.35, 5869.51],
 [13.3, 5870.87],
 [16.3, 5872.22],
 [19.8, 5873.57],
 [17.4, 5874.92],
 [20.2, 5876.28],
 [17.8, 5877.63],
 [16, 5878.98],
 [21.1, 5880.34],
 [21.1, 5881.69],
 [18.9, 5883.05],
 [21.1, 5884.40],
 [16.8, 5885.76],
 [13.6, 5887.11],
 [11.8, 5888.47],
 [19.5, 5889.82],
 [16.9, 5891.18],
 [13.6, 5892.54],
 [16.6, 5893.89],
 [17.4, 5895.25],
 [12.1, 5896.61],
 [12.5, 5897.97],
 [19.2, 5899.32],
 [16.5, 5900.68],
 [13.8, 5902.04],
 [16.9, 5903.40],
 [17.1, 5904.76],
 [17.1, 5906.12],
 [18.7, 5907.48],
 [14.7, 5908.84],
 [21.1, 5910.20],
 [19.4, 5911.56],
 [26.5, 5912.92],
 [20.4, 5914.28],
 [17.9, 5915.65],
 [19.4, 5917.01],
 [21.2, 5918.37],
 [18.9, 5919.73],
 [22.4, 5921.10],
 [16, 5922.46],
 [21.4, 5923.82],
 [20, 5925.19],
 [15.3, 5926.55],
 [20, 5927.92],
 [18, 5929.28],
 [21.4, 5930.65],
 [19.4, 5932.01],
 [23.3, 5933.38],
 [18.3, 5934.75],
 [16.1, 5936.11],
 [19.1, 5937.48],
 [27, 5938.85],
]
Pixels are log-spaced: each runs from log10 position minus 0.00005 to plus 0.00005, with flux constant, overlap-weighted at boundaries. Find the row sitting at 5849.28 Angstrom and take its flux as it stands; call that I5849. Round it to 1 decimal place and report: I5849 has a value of 19.8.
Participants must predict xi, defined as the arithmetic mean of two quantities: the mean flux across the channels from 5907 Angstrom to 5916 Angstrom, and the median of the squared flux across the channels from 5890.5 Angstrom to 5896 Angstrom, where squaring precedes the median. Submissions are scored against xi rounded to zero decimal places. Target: 150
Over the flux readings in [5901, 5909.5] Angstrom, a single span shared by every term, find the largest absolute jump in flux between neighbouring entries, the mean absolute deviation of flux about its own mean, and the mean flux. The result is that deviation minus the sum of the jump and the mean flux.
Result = -19.0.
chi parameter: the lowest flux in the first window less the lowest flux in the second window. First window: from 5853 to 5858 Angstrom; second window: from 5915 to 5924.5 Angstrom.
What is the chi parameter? -2.1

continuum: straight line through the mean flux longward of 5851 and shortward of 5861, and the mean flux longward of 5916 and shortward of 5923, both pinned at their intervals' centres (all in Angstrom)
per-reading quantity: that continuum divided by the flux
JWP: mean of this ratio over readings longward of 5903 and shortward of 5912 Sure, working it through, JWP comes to 1.10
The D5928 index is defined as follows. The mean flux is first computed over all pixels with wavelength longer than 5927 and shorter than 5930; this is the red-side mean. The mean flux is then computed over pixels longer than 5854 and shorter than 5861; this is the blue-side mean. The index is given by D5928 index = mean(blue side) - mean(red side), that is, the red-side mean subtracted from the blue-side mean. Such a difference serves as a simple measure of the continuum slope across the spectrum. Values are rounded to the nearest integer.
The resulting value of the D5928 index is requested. -1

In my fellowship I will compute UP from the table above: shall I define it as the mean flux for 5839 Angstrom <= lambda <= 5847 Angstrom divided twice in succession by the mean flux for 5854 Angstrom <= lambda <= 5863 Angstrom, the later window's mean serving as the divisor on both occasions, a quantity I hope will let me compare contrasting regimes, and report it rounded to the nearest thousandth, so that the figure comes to 0.065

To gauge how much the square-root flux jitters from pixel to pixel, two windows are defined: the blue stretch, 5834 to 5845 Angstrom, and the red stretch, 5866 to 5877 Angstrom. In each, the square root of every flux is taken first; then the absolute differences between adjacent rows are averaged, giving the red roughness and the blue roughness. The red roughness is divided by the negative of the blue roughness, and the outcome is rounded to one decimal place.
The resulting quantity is -1.5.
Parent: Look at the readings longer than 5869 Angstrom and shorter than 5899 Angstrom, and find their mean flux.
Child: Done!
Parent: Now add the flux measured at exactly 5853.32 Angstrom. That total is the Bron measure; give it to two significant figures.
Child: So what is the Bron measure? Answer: 37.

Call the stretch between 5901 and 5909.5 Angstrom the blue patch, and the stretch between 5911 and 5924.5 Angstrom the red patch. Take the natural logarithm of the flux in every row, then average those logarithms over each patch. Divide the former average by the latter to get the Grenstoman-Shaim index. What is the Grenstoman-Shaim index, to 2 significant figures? 0.93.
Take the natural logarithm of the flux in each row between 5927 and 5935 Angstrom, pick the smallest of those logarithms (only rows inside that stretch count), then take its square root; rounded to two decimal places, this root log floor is 1.70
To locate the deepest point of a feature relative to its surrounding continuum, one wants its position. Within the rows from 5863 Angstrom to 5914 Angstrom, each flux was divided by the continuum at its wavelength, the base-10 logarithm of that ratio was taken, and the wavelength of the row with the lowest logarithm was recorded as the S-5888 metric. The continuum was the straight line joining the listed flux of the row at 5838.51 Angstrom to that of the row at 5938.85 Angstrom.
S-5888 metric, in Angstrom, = 5869.51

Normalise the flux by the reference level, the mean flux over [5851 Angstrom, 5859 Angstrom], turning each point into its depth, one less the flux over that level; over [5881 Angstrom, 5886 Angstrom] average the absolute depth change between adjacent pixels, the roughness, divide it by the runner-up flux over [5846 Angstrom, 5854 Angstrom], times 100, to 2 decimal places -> 0.78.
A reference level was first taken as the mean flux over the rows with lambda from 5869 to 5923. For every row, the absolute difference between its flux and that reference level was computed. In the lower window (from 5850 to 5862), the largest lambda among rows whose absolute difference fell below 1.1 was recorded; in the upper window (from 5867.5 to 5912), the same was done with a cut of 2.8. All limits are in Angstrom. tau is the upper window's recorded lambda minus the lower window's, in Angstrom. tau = 55.5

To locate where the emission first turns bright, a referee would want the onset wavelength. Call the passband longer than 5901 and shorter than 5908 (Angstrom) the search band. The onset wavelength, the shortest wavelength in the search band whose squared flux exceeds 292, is 5904.76 Angstrom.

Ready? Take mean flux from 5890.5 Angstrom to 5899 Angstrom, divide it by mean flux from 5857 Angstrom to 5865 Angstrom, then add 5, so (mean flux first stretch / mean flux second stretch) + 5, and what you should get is 5.85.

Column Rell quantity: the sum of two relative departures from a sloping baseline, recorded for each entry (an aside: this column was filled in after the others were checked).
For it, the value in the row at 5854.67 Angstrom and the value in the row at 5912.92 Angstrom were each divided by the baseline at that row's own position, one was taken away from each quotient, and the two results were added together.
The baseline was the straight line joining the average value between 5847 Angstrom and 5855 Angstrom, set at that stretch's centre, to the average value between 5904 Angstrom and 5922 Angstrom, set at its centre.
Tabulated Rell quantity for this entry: 0.24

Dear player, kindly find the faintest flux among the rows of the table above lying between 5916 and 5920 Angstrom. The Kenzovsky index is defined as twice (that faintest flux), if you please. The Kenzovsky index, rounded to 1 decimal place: 37.8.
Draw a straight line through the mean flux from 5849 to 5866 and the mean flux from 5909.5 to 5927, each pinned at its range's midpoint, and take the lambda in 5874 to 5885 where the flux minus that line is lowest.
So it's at 5878.98 Angstrom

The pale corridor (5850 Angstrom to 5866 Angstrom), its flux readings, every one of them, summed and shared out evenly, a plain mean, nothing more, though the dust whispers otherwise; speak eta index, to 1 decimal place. 18.1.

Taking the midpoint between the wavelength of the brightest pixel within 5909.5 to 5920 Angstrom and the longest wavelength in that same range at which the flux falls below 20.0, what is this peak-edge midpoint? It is 5916.3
